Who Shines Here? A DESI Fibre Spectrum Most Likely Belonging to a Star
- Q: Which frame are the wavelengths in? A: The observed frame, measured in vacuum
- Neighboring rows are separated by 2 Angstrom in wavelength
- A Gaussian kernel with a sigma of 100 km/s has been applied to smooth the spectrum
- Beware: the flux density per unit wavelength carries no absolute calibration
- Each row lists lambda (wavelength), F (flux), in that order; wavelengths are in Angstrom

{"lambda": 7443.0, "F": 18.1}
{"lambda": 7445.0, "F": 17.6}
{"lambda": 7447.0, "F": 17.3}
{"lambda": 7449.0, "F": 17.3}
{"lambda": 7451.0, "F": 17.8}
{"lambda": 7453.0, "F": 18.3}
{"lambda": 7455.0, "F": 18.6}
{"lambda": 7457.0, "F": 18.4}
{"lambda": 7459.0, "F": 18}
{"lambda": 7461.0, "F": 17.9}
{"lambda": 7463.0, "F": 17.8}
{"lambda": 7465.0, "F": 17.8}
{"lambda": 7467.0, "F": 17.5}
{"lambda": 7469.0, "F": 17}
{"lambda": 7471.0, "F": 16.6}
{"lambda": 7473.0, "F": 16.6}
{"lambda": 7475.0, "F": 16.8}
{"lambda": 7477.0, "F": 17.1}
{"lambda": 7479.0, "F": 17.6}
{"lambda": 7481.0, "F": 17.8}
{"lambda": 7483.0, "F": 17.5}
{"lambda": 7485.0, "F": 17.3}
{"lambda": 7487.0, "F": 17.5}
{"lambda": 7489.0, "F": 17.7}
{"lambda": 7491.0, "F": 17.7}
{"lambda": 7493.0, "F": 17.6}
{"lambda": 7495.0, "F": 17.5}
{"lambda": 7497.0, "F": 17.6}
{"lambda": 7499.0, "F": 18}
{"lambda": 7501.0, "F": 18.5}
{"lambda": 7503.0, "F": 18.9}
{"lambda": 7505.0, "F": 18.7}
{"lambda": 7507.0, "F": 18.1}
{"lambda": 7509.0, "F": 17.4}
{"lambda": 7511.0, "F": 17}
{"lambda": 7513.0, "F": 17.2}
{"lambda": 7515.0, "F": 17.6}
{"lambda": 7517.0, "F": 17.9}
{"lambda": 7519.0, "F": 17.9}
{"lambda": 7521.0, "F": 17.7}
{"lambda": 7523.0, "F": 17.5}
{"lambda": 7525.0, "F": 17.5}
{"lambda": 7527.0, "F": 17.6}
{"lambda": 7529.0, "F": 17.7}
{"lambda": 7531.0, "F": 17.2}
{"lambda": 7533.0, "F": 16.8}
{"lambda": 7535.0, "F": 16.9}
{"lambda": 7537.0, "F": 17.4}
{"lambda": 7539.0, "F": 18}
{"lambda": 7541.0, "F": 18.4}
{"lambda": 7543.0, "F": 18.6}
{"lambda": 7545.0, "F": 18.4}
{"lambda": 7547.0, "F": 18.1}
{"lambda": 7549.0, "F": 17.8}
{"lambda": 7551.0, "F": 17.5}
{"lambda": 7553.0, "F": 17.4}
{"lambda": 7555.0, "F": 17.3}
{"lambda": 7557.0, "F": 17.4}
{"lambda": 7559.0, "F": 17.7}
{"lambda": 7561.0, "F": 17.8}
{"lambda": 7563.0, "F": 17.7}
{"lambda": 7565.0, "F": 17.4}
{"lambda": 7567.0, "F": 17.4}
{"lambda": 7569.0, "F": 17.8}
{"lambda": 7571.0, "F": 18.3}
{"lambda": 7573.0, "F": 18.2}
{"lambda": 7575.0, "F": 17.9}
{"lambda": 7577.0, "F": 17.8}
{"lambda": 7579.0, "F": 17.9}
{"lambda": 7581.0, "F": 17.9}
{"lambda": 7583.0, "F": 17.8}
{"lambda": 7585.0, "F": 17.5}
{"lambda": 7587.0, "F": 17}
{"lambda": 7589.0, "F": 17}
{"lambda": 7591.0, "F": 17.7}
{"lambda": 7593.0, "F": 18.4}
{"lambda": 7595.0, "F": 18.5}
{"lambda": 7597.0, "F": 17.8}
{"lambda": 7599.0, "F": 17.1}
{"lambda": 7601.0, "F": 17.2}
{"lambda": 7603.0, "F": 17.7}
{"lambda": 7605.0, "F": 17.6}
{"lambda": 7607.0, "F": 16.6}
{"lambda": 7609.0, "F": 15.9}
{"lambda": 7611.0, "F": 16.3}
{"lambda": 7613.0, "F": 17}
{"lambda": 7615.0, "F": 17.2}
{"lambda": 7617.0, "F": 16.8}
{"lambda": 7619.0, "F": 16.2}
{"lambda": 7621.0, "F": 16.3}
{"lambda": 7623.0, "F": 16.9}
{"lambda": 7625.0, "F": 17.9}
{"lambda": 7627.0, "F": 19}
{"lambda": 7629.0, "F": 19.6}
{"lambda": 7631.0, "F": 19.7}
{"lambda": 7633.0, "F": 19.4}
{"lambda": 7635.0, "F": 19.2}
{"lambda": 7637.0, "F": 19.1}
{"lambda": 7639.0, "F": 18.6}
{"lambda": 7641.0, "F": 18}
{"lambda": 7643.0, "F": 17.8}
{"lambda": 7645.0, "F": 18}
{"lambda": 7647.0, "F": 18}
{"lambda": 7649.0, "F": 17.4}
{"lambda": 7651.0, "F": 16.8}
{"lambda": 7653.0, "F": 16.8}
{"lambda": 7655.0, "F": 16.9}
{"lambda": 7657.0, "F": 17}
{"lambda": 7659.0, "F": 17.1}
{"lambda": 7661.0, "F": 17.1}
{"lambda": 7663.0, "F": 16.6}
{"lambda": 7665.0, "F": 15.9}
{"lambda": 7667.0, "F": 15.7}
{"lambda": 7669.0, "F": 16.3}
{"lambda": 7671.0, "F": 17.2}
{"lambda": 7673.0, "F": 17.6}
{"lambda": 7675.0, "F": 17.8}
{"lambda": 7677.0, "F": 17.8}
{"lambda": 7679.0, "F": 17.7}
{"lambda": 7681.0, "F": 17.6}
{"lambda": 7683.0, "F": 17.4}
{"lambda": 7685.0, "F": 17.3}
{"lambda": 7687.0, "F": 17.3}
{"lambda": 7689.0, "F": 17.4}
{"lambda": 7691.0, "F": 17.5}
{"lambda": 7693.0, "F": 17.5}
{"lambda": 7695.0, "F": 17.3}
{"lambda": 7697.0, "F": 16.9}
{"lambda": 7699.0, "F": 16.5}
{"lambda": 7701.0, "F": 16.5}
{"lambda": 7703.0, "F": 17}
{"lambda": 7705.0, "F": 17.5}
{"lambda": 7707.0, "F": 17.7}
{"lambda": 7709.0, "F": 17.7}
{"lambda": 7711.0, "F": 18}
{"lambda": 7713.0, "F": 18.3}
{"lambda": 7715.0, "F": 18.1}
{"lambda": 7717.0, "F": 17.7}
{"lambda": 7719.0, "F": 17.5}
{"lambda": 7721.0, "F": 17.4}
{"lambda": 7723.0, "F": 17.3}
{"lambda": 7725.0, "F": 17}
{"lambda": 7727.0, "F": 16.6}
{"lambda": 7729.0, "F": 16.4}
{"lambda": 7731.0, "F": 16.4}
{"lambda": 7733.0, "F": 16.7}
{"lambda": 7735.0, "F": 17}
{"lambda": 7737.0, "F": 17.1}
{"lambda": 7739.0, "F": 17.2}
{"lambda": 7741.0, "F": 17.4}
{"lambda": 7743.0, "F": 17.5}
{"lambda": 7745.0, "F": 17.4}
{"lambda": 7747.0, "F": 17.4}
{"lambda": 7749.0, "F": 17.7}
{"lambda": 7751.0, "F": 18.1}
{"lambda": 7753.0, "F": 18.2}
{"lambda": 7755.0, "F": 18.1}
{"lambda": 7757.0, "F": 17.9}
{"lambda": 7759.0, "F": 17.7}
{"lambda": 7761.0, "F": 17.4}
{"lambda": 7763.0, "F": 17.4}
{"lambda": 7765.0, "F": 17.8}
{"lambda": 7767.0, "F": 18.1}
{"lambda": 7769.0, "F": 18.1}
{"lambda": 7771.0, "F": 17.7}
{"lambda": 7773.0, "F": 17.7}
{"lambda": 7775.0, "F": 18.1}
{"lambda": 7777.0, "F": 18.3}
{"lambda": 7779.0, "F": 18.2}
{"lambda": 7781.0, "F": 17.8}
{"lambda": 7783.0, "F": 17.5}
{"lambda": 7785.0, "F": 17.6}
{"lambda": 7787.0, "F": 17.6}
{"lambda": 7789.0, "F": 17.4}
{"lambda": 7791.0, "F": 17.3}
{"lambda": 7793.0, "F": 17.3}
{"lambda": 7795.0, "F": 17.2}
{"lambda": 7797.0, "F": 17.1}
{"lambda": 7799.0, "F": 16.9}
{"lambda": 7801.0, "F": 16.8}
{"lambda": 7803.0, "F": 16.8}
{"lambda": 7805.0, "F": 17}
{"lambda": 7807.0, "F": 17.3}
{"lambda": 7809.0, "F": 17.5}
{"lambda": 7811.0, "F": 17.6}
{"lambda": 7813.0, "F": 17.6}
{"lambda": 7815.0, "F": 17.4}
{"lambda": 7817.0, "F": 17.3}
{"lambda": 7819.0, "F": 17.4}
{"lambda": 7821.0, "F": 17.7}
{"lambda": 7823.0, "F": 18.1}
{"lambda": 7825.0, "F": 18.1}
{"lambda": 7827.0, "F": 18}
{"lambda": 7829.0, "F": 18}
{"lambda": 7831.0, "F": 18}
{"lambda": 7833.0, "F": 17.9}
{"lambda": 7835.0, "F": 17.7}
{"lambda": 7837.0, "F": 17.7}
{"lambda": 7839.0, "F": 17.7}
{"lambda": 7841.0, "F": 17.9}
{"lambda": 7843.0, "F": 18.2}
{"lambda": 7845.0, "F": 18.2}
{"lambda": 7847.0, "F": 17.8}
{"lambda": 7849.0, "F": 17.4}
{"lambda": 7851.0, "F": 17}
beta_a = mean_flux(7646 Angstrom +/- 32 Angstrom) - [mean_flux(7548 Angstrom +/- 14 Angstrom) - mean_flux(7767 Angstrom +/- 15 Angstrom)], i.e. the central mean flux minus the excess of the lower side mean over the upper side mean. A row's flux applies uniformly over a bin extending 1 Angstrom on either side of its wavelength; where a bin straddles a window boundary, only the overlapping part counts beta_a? 17.7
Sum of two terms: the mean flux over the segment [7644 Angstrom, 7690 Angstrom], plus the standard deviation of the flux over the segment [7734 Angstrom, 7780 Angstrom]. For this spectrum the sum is 17.5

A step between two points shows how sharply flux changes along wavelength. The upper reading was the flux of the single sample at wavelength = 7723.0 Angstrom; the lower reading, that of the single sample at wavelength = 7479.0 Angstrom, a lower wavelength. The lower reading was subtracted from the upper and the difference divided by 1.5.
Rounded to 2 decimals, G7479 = -0.20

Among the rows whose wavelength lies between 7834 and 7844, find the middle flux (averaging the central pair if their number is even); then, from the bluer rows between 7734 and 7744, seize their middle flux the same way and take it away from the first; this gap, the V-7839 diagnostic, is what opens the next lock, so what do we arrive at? 0.5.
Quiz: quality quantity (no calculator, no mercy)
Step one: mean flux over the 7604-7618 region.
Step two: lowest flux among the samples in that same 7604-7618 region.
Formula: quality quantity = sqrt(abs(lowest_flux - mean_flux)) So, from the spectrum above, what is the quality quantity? 0.93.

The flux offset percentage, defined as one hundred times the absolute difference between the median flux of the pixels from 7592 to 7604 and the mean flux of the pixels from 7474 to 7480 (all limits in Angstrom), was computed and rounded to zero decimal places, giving 58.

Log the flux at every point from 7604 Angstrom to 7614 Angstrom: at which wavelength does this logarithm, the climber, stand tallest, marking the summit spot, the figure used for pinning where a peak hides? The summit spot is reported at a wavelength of 7605.0 Angstrom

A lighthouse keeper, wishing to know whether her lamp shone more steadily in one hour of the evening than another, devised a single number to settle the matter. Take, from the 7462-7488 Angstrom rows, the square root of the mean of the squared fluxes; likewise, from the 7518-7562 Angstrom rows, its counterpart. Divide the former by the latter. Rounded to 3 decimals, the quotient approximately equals 0.979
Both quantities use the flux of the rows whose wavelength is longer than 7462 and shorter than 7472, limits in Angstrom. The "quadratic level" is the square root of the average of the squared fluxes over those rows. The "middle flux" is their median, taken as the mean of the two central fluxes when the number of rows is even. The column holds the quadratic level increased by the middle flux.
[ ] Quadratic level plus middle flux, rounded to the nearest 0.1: 34.8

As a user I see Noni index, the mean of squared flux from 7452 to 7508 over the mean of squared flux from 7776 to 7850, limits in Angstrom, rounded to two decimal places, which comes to 1.01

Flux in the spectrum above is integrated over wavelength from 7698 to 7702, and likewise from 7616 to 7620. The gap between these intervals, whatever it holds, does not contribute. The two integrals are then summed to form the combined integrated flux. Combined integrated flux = 132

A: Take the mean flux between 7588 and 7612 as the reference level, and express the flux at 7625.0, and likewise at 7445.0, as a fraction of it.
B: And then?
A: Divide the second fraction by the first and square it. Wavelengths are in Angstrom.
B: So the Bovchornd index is 0.97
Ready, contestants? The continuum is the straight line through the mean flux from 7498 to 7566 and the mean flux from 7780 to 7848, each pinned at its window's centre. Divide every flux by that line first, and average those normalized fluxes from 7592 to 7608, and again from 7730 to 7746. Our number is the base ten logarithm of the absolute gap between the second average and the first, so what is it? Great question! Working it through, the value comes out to -1.60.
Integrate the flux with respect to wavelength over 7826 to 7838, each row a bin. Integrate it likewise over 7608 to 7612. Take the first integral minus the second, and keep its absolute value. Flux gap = 150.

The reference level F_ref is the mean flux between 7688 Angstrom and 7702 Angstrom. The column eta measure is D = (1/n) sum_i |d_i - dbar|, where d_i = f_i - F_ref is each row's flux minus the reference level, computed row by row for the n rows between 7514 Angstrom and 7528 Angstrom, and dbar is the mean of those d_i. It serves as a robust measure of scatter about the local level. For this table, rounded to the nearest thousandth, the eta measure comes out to 0.139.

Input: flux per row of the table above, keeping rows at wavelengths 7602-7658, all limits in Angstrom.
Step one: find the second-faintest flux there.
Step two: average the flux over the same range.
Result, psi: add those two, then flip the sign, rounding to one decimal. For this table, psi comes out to -33.8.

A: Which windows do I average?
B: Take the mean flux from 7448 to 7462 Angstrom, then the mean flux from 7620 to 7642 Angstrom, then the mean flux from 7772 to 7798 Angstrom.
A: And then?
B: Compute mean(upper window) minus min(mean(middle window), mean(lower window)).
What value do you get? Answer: -0.4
